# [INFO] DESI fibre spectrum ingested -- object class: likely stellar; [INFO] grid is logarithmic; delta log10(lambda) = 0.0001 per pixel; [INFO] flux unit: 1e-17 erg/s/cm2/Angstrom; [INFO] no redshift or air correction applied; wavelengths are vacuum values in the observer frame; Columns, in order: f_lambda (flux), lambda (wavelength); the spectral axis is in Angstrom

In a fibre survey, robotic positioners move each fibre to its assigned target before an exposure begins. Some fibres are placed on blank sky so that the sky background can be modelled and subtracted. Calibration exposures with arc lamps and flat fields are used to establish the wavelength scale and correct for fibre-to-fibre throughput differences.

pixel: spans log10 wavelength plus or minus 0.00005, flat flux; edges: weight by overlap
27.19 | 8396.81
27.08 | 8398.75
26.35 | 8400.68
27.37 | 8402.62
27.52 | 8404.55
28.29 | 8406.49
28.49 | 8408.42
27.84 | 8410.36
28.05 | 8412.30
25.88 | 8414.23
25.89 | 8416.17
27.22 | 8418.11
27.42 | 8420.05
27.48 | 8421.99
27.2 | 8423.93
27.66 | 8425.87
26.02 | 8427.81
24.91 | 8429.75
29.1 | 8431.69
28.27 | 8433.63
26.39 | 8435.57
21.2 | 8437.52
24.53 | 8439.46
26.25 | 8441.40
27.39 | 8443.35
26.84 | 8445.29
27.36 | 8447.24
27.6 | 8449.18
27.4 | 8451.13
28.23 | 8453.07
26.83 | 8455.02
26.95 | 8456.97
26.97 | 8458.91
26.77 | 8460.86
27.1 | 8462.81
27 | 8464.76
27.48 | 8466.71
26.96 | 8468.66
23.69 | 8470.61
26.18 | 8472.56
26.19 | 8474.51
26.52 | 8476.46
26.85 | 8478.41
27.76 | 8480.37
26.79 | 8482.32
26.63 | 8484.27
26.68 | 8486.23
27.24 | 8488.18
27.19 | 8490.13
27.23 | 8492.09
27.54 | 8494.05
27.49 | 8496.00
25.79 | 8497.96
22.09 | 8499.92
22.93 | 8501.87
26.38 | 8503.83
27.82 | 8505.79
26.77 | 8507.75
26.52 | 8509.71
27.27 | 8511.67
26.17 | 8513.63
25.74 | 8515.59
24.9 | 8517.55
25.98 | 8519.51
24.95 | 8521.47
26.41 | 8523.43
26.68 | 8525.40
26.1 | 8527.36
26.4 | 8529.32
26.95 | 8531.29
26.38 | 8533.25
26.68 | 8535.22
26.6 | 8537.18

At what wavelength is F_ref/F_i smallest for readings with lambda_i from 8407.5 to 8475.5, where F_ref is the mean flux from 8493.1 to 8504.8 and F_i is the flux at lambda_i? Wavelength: 8431.69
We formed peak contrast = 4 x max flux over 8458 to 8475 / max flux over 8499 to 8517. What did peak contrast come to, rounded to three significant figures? 3.95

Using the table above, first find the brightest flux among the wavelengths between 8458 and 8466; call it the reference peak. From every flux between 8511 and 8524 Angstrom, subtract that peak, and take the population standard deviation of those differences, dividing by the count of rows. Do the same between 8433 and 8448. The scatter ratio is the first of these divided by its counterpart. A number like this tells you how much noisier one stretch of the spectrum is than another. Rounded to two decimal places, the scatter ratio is 0.37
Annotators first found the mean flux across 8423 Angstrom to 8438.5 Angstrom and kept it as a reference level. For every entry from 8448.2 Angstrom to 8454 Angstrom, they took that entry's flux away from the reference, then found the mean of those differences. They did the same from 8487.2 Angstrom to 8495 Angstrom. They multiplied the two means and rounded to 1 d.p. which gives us 1.3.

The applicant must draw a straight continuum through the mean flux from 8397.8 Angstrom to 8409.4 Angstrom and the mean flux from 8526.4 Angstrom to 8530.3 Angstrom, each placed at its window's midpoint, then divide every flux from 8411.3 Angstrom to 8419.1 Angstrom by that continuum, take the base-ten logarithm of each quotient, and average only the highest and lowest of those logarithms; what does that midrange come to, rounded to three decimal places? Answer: -0.008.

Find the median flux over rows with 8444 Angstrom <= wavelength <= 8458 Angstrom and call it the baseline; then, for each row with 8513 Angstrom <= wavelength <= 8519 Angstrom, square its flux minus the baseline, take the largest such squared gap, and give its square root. 2.5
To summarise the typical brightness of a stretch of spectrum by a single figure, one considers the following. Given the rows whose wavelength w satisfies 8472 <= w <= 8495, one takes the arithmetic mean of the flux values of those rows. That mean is 26.9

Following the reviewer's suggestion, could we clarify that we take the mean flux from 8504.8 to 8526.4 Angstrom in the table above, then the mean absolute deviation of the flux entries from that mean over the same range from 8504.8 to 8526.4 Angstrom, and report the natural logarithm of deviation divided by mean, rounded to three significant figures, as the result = -3.66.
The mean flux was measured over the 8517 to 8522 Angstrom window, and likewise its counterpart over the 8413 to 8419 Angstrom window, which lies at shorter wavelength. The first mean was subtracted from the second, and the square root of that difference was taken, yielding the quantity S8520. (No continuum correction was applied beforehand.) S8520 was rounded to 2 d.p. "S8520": 1.03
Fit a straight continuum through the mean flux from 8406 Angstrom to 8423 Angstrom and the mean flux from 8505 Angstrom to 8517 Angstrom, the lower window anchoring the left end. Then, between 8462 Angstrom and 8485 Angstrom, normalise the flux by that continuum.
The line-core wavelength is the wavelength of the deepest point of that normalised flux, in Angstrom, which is 8470.61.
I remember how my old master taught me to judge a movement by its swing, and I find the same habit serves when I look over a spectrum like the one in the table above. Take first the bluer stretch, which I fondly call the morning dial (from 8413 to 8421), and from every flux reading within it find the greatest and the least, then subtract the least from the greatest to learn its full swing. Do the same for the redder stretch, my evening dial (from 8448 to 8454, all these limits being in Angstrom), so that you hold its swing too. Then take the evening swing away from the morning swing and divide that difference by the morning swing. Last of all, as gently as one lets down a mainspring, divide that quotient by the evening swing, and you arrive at 0.6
